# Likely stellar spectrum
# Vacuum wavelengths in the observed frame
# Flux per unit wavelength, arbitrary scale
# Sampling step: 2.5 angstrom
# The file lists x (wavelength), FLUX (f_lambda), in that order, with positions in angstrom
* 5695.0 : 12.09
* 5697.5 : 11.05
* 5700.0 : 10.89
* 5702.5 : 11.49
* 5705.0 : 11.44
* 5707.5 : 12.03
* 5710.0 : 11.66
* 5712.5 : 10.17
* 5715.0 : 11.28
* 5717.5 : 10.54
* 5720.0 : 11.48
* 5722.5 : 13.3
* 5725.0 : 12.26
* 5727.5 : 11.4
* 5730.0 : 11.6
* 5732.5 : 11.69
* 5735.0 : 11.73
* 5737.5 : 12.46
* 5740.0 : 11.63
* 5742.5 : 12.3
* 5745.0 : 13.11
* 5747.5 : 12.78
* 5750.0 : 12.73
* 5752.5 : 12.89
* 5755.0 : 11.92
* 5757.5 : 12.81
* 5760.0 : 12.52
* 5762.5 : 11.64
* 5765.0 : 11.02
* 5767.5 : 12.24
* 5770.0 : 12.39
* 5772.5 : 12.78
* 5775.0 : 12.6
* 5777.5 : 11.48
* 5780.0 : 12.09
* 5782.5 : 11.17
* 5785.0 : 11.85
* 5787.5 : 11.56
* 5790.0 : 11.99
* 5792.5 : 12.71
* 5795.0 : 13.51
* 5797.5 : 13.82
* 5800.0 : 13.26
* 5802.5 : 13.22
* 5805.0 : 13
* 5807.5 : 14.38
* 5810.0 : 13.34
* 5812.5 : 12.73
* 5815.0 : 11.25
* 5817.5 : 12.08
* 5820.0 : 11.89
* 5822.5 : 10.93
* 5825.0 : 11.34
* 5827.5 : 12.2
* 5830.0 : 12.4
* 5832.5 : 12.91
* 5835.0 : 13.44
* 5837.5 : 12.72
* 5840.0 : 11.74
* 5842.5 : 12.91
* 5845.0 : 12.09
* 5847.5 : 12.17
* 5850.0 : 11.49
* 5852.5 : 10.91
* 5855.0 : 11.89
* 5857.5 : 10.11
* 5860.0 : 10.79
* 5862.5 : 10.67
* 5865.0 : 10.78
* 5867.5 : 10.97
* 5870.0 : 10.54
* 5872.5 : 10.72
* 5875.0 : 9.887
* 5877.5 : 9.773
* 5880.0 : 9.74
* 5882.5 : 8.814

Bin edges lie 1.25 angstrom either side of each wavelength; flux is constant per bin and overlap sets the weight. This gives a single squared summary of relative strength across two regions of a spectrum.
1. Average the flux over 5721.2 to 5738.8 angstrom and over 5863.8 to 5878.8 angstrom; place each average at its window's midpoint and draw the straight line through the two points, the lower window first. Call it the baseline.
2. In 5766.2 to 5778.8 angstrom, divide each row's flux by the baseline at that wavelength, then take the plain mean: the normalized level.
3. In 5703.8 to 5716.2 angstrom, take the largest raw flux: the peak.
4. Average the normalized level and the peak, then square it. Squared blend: 43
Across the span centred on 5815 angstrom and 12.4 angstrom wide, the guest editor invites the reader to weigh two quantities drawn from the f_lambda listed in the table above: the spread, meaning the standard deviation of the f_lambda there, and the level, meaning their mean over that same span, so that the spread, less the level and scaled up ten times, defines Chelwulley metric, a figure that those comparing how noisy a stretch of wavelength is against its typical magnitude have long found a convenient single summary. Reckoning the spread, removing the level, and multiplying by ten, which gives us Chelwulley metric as -115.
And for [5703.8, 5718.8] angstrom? -105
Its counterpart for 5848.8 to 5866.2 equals -104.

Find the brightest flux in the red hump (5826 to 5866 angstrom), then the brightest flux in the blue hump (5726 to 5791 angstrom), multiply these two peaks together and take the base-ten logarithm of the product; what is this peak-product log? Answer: 2.25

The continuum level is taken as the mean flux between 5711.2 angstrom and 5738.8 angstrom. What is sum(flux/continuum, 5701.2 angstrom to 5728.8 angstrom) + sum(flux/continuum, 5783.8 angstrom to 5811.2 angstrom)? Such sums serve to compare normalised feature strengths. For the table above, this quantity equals 23.2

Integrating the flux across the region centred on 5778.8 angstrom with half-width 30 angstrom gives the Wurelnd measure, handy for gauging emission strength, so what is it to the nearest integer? 749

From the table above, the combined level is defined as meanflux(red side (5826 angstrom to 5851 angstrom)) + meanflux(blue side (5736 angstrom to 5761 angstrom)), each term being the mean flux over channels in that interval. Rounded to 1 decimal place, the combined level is 24.9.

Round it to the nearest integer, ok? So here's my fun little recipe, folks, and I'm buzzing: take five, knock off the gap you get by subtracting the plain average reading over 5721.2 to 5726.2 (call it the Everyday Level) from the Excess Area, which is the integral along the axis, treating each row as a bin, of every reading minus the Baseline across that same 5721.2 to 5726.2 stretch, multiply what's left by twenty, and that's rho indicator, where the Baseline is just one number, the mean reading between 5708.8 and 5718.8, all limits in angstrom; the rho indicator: 169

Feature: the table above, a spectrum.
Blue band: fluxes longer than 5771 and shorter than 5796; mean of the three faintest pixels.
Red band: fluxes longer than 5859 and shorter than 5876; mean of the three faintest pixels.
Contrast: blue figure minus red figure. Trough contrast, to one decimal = 1.0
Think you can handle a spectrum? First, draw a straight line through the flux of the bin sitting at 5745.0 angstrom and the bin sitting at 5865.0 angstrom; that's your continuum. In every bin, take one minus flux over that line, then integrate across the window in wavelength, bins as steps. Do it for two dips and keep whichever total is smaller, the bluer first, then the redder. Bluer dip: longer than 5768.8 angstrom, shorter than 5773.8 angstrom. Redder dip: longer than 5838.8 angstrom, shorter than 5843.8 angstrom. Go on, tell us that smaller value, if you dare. -0.48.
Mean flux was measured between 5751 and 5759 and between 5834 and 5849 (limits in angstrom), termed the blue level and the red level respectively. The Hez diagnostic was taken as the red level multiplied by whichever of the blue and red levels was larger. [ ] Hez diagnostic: 157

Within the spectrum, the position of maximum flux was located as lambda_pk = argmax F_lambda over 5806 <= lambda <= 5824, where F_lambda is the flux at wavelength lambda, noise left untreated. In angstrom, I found 5807.5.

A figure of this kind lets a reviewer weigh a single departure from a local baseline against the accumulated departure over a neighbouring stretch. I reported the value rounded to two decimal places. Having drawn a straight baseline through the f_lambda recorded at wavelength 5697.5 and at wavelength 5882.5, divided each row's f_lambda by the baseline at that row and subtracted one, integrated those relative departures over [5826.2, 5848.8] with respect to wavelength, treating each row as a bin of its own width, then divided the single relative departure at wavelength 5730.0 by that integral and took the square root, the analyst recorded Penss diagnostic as 0.11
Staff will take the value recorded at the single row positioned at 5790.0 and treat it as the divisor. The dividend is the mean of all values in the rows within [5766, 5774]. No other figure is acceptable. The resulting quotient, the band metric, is 1.04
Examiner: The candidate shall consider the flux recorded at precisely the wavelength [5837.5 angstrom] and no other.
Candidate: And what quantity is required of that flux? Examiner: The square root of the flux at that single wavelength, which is 3.57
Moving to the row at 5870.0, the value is 3.25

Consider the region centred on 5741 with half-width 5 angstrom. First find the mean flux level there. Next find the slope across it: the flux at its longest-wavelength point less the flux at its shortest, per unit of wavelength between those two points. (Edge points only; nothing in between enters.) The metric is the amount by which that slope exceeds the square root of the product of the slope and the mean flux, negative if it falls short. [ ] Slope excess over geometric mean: -0.95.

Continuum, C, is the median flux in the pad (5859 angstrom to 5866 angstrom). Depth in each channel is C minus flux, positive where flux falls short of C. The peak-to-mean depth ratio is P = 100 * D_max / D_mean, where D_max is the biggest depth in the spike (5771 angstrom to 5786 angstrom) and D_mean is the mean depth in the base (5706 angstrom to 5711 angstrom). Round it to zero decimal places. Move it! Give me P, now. 37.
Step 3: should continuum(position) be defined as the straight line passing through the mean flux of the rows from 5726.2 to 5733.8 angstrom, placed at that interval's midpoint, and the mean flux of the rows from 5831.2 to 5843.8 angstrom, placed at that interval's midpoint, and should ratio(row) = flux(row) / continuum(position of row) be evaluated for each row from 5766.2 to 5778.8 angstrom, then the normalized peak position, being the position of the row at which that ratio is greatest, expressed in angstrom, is 5772.5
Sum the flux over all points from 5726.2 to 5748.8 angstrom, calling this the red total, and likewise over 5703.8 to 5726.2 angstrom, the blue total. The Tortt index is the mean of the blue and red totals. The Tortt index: 106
